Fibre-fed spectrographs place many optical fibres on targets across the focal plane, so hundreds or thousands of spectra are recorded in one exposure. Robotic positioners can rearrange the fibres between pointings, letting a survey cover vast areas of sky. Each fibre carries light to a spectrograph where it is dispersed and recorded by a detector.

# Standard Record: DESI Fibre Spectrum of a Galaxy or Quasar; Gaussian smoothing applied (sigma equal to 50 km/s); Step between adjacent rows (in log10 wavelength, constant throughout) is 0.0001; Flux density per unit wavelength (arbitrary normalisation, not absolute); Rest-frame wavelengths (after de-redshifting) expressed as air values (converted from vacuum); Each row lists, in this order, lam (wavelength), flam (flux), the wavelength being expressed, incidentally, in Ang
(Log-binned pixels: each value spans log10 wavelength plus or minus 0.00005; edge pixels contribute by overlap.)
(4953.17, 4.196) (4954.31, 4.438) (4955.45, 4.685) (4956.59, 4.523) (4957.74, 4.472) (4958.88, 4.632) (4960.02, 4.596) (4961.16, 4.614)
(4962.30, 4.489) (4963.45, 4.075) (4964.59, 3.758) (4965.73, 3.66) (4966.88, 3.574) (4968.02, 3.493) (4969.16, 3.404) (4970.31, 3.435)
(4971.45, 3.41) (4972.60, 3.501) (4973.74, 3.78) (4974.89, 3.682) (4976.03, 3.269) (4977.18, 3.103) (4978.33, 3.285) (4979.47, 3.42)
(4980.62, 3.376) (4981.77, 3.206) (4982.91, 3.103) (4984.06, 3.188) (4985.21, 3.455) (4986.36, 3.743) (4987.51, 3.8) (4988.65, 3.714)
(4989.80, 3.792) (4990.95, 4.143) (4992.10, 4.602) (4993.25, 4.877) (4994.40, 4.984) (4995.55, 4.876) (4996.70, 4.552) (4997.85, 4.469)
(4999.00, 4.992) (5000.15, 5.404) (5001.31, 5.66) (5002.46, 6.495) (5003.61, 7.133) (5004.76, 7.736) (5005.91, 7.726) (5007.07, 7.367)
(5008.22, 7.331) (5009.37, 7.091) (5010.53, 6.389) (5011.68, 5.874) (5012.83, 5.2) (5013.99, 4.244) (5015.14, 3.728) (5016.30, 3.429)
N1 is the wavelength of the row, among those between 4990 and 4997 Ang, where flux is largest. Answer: 4994.40 Ang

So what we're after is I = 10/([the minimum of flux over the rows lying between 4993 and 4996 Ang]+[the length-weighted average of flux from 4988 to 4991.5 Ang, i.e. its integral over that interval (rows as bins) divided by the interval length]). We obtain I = 1.14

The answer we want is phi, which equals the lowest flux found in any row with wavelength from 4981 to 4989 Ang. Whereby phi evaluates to 3.103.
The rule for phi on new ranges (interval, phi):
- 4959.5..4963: 4.489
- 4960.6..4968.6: 3.493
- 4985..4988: 3.455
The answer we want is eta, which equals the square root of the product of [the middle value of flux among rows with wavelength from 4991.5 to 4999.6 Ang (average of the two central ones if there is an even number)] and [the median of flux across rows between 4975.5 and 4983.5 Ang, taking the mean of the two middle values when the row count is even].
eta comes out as 3.99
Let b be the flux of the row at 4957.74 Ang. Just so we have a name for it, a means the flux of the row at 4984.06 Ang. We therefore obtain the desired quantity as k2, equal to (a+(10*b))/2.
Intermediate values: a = 3.188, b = 4.472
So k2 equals 24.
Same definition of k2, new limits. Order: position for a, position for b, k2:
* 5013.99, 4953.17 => 23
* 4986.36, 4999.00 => 27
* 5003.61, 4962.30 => 26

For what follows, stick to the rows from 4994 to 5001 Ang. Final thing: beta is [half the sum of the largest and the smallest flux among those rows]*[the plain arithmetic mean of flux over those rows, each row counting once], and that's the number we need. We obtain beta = 24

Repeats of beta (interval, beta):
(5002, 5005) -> 51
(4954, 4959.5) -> 21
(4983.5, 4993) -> 15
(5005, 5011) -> 51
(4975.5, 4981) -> 11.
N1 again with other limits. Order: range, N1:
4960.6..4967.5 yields 4961.16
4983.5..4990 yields 4987.51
